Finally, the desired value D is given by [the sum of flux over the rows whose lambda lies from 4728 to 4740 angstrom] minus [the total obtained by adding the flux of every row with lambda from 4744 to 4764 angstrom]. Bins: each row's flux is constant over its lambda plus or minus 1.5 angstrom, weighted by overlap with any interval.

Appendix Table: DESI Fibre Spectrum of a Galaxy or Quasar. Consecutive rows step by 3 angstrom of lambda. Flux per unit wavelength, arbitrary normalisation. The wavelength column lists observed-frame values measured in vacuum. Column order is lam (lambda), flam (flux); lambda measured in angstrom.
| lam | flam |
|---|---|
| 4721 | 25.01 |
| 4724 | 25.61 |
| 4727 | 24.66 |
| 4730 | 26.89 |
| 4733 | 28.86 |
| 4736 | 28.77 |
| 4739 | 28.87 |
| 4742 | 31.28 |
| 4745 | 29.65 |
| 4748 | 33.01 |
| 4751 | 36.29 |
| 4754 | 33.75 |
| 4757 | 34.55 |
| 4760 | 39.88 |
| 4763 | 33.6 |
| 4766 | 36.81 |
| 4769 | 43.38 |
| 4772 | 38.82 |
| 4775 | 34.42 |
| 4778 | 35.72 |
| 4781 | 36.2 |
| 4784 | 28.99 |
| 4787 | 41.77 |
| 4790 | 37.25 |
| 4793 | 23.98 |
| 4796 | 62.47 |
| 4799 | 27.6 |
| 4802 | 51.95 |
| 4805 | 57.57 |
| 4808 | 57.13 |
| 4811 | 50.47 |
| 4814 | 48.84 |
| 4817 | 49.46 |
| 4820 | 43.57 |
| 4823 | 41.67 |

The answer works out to -127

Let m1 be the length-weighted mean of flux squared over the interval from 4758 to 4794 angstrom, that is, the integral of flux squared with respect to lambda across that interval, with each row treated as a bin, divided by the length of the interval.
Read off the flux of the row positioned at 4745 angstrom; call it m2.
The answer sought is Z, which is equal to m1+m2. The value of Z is 1353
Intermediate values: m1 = 1324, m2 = 29.65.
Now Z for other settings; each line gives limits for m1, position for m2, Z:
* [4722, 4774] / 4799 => 1115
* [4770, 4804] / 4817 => 1643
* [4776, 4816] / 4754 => 2030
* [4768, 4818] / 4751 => 1975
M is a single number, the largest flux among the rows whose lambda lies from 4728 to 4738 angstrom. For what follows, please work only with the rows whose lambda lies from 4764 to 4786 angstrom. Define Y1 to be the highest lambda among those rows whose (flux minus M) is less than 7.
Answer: 4784 angstrom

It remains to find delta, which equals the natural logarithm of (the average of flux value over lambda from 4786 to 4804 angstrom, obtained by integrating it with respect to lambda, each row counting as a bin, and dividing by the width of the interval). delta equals 3.72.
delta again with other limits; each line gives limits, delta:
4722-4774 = 3.48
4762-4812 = 3.71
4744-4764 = 3.54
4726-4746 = 3.35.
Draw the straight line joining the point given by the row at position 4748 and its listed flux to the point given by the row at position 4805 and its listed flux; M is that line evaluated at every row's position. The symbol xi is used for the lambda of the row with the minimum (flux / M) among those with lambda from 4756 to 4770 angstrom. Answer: 4763 angstrom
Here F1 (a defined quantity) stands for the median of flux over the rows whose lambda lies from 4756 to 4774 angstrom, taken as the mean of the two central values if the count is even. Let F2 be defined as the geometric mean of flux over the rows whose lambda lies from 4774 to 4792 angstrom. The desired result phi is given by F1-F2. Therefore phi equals 2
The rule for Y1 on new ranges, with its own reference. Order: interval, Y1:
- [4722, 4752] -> 4748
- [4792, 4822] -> 4799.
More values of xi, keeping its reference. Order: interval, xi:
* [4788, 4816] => 4793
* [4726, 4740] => 4739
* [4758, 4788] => 4784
